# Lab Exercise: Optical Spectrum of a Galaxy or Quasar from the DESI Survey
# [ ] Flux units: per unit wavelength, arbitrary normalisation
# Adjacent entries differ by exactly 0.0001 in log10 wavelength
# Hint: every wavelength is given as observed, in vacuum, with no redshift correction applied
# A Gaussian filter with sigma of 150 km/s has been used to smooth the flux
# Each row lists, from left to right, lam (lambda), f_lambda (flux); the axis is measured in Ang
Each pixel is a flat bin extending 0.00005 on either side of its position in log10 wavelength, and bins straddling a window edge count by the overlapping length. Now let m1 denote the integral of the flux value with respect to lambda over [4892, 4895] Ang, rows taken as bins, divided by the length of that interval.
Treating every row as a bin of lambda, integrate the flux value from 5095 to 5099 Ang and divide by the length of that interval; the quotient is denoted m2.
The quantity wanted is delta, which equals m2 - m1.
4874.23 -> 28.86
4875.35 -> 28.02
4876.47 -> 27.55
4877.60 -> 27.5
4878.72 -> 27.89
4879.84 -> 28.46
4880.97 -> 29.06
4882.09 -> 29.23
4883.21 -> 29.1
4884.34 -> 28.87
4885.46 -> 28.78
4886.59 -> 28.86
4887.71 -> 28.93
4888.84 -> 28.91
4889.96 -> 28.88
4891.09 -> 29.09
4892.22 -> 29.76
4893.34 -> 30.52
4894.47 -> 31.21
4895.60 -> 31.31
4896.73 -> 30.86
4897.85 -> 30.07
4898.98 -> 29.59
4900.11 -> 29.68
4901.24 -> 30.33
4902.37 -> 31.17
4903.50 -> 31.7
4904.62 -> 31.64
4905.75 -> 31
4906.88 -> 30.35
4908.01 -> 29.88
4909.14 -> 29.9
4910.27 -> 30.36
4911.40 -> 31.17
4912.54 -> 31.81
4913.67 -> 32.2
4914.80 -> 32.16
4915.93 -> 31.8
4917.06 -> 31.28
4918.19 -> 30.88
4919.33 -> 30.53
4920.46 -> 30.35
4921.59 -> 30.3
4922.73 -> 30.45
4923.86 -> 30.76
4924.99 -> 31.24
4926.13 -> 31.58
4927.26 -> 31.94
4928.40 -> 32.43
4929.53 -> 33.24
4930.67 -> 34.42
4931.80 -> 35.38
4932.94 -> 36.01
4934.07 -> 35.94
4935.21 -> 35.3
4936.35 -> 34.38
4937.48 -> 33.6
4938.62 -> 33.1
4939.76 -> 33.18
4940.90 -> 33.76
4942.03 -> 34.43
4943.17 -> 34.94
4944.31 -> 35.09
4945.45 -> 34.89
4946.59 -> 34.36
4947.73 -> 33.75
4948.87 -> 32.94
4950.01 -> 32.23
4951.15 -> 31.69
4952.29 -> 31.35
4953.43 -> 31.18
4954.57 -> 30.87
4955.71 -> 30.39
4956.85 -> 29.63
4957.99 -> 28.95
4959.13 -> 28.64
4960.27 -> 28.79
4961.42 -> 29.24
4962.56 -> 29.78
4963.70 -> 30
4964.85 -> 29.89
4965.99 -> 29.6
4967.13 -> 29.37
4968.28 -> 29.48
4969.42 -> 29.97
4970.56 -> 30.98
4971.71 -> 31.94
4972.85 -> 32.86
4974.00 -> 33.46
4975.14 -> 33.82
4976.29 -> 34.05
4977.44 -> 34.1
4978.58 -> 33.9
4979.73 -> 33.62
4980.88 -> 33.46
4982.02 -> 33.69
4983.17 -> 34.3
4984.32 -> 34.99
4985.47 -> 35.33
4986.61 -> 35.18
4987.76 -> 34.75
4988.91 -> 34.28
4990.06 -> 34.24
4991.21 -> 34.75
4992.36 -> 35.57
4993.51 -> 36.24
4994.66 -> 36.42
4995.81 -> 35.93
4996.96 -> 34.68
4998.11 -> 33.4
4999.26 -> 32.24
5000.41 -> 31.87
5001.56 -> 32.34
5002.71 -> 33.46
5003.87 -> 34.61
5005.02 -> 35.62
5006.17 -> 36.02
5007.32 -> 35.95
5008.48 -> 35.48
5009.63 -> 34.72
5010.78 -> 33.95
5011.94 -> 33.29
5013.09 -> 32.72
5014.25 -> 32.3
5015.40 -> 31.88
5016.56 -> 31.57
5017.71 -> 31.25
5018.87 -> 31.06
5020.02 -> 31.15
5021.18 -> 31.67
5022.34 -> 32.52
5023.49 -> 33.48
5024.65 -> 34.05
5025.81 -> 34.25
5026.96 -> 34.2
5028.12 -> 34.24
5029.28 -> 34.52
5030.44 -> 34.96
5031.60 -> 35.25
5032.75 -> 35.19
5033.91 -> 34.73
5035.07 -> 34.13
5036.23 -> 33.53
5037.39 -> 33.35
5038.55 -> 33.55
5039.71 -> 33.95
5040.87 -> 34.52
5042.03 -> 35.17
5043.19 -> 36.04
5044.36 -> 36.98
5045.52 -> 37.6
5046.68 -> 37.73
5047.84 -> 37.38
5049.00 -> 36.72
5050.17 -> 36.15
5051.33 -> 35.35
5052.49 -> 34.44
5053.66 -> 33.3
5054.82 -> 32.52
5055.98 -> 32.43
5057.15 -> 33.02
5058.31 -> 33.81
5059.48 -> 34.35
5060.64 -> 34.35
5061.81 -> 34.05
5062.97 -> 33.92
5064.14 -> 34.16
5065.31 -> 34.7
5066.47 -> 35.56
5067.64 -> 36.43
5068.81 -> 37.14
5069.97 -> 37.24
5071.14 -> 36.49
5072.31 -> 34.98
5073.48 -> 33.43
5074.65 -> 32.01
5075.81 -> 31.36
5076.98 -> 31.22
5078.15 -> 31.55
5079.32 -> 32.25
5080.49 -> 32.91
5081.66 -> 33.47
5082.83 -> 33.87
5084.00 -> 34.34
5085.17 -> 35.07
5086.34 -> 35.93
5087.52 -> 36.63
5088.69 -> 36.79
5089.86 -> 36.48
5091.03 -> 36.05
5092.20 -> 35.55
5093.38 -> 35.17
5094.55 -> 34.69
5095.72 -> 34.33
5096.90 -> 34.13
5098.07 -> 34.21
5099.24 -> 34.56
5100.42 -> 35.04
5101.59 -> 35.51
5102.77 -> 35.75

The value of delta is 3.70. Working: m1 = 30.6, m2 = 34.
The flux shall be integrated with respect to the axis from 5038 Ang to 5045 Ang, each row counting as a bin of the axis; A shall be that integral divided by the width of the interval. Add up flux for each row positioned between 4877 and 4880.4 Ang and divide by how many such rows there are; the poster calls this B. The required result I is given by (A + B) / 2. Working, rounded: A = 35.0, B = 28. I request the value 31.5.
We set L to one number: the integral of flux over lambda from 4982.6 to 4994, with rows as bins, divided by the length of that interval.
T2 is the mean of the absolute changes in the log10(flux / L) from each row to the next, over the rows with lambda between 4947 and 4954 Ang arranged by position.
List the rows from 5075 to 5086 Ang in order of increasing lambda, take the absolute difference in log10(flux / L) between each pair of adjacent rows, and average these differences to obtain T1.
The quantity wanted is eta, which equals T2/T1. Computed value 1.05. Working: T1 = 0.0066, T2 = 0.0069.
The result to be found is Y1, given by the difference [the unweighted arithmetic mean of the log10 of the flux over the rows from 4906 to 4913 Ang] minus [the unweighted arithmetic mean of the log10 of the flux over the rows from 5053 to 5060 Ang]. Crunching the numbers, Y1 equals -0.04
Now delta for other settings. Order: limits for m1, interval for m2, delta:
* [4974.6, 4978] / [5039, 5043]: 0.78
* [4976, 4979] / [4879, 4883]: -5.14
